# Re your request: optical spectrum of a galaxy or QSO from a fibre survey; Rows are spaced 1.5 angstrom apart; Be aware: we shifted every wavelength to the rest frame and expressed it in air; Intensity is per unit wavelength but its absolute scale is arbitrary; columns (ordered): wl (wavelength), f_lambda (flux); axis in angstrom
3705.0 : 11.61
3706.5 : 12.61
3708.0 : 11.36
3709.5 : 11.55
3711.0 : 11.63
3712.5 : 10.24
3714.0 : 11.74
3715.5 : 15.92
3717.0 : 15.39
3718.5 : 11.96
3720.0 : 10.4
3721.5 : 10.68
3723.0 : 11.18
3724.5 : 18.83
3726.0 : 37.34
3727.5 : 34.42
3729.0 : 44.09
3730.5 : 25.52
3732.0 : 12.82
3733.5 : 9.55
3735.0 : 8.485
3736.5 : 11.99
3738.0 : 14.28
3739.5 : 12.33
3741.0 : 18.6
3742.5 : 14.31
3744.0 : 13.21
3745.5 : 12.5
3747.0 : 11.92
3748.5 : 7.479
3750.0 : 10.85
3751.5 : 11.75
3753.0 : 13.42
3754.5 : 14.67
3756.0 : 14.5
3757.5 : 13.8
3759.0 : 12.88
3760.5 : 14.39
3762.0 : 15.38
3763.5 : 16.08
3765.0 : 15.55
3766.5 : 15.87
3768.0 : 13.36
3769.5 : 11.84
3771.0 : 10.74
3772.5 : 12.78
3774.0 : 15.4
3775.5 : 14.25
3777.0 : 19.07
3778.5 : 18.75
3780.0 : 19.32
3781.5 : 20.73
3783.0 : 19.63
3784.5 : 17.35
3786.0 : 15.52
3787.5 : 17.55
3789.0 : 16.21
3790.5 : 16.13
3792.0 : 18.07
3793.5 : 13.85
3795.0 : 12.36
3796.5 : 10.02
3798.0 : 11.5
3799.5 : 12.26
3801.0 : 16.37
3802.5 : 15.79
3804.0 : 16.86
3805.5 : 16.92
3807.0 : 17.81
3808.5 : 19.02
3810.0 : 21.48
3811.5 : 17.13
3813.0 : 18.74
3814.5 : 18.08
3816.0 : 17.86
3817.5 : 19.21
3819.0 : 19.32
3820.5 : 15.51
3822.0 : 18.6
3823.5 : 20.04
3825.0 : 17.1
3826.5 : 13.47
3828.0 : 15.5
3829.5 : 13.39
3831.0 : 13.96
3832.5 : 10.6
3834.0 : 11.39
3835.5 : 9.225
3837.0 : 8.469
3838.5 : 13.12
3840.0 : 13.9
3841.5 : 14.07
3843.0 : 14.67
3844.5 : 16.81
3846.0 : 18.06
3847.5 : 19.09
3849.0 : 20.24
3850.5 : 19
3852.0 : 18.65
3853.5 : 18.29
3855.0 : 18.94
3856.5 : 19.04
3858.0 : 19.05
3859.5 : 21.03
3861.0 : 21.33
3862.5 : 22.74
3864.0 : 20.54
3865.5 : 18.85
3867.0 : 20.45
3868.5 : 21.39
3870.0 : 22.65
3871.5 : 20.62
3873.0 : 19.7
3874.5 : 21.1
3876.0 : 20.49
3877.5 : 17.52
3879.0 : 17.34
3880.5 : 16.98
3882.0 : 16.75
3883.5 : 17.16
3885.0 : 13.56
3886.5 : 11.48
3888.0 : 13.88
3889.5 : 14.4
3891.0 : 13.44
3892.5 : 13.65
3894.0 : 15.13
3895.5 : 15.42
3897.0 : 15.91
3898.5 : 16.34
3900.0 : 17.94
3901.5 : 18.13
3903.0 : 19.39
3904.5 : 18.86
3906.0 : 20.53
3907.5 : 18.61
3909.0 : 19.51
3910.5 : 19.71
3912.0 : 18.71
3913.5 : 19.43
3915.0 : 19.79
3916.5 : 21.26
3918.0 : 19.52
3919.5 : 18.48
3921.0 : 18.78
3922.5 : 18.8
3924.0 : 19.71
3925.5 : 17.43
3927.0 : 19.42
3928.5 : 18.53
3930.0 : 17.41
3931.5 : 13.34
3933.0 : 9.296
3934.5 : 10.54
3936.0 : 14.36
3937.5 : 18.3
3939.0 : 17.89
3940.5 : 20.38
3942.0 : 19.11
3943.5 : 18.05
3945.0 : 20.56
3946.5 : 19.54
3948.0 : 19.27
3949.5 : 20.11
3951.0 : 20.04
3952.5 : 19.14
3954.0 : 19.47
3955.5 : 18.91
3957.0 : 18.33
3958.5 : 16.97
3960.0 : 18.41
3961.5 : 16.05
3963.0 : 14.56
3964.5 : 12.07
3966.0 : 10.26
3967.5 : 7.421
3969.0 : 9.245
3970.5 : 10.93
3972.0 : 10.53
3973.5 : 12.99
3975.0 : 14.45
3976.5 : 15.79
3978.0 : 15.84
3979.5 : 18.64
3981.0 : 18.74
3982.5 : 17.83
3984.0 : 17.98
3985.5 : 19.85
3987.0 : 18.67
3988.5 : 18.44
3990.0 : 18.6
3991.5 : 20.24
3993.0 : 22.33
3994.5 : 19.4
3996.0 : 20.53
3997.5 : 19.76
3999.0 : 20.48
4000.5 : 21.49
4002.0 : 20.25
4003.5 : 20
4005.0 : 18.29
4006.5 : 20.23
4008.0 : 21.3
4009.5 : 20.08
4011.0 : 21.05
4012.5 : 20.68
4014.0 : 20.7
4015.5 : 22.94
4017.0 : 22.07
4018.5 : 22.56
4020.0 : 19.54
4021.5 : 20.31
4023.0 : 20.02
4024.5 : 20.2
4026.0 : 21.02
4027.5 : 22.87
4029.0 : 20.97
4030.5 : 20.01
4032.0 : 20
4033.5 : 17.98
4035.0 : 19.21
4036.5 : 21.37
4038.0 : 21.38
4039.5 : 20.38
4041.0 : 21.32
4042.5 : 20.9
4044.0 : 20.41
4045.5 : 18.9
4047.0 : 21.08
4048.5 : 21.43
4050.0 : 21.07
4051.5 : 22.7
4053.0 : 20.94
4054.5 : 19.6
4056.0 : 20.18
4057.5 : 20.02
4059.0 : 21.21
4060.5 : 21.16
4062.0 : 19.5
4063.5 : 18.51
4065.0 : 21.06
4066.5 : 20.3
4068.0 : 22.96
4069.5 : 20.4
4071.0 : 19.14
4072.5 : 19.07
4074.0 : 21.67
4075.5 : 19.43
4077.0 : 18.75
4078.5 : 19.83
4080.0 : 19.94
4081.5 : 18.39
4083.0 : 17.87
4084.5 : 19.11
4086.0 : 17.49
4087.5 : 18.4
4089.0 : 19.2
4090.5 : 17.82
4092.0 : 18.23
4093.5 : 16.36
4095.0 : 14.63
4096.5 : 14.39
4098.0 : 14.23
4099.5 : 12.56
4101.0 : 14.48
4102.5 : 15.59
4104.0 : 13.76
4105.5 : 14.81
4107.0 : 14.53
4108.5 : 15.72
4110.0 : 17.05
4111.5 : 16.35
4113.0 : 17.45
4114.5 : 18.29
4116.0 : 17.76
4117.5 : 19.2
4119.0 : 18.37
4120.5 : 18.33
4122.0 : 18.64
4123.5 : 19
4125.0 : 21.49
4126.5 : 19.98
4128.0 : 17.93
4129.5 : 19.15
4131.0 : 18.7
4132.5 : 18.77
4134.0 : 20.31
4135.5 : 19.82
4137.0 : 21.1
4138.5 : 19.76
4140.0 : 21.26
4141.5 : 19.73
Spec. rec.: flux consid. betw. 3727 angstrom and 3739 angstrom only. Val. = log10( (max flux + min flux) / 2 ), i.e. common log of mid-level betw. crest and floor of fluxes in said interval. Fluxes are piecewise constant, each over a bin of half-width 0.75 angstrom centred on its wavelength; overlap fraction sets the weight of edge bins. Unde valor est 1.42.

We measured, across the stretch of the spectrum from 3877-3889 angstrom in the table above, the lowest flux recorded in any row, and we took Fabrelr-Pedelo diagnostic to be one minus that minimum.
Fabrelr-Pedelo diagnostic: -10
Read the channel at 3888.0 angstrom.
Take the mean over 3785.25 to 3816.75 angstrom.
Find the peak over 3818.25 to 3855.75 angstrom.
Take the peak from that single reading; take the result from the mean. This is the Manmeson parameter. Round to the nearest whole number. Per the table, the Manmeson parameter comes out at 23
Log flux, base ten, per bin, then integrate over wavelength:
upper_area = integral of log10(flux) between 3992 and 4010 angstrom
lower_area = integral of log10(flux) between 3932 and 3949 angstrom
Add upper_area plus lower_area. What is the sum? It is 44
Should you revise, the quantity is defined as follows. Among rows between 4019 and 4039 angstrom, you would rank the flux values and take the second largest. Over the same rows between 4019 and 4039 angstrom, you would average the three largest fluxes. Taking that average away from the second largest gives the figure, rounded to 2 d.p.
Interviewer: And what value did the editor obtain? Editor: -0.49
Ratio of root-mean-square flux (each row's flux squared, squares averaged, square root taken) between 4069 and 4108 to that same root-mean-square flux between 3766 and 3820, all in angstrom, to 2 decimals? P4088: 1.06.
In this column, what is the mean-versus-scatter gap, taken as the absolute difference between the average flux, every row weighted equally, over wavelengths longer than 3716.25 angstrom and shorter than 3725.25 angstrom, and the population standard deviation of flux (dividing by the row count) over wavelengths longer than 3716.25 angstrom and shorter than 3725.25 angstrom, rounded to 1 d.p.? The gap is 10.0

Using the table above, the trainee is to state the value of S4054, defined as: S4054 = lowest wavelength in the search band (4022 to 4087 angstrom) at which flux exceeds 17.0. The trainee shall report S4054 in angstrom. 4023.0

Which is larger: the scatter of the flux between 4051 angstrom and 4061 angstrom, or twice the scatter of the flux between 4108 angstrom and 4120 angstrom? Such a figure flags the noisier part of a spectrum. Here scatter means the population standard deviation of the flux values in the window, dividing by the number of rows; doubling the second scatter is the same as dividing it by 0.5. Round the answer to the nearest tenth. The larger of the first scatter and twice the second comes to 2.1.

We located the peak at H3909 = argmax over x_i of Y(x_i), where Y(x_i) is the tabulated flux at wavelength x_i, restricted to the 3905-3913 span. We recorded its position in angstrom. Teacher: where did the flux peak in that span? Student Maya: 3906.0 angstrom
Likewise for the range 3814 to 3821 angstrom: 3819.0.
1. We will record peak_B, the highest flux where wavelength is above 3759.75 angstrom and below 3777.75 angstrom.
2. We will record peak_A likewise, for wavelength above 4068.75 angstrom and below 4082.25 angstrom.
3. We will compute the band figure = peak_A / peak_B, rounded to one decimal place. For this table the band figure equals 1.1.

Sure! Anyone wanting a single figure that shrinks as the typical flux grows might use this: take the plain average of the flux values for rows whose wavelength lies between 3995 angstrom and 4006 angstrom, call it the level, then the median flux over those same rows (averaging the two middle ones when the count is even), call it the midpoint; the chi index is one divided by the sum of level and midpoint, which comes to 0.0248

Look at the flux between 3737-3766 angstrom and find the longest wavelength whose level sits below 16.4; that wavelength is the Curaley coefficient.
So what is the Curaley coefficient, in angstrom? 3765.0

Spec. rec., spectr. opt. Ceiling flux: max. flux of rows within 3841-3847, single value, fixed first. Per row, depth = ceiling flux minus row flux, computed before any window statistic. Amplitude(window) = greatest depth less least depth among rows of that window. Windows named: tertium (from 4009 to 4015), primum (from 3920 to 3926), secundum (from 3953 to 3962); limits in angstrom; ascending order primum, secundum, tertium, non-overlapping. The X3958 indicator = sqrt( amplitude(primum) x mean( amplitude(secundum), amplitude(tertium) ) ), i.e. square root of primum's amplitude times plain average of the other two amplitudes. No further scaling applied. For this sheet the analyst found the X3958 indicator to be 2.2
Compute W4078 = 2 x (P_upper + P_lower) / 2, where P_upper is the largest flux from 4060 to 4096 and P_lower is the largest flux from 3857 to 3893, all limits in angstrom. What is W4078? 45.7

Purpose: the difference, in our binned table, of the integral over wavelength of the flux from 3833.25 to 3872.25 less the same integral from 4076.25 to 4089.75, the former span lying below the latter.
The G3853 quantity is 439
